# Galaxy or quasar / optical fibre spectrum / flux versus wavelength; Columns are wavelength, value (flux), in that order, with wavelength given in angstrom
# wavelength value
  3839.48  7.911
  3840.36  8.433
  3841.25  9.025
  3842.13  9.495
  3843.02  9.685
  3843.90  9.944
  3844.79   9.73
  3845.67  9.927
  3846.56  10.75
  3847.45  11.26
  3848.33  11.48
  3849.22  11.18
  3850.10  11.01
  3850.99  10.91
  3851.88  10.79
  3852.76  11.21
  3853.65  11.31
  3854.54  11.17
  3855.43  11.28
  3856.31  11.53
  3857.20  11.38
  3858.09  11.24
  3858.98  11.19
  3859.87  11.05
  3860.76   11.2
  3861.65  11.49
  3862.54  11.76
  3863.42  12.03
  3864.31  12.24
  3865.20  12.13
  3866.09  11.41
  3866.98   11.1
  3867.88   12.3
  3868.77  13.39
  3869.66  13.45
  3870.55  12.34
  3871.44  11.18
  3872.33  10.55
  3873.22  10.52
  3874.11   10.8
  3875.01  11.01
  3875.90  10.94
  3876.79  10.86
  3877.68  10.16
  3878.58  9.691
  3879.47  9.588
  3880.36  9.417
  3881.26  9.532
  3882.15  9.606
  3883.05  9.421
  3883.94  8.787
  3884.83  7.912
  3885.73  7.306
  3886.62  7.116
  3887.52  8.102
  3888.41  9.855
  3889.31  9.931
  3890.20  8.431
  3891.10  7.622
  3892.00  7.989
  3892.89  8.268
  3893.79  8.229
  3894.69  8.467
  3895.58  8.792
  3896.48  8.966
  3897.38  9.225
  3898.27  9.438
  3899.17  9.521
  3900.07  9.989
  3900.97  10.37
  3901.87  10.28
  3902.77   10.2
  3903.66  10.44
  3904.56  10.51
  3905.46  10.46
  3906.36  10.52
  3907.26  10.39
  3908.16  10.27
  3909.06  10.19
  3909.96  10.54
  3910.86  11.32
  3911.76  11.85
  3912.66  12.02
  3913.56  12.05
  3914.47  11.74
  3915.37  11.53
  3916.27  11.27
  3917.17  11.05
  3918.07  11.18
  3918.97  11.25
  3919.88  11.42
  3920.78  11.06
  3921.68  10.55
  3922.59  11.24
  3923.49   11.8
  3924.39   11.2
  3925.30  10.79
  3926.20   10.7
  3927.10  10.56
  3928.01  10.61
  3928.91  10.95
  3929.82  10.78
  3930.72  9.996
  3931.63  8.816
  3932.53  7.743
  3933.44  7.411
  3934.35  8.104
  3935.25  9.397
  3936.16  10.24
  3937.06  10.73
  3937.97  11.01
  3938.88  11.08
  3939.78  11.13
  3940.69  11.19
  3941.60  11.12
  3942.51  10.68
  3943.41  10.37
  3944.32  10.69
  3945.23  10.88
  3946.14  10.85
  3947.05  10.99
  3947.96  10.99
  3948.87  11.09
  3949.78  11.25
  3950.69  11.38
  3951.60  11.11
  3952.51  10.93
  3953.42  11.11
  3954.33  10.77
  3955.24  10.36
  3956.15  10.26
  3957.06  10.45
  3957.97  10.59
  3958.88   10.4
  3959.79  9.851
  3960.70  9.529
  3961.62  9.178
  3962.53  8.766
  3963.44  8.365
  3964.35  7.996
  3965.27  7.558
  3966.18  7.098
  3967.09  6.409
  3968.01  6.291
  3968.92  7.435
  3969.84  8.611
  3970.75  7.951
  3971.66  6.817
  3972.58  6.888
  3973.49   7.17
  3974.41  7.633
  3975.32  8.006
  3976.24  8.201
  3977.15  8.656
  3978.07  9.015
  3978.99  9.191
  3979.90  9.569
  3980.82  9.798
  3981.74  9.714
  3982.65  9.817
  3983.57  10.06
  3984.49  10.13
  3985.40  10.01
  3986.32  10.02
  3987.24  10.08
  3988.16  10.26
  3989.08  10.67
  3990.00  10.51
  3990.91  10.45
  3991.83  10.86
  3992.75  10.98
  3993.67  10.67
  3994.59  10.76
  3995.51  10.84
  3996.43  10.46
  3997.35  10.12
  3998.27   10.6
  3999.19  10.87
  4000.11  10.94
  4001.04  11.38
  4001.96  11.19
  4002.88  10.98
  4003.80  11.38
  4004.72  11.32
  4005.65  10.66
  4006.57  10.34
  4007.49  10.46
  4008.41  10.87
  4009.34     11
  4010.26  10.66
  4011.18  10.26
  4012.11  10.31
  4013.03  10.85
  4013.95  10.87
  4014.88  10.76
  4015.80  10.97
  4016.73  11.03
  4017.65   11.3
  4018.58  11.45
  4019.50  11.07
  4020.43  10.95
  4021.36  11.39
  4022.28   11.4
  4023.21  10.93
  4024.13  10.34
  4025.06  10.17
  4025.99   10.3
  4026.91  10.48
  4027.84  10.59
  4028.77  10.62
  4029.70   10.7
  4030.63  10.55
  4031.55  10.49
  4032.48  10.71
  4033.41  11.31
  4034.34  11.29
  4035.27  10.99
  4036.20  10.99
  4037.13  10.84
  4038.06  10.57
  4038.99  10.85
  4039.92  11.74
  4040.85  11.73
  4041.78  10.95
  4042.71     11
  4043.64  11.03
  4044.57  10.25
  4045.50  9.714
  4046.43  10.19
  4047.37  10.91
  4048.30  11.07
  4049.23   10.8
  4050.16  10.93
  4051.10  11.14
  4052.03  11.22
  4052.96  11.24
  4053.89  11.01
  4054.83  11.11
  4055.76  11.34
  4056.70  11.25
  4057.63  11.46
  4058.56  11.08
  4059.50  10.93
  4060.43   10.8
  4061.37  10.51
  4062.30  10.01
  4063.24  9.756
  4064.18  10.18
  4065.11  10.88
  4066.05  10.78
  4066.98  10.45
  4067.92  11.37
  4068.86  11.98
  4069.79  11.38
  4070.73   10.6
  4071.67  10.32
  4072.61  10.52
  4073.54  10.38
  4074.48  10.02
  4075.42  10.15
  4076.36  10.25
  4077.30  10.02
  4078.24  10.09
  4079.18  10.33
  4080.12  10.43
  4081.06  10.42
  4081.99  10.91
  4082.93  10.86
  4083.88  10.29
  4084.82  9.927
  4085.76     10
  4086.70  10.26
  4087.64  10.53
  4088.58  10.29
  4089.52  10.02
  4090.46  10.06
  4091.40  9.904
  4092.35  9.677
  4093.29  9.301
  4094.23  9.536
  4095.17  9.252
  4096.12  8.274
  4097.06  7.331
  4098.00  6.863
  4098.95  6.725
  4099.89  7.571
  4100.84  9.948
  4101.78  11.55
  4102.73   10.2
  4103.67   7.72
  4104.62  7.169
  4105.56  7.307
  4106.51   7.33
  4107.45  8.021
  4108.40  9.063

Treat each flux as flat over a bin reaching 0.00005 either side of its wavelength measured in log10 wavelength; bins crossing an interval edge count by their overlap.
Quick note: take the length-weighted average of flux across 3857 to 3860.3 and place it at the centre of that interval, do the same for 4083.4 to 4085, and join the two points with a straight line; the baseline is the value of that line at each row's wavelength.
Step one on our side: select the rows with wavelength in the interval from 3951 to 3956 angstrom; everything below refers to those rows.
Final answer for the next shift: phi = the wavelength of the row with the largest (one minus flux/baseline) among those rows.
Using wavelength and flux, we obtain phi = 3955.24 angstrom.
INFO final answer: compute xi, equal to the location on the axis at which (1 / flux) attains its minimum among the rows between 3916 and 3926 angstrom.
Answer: 3923.49 angstrom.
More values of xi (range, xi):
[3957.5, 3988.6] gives 3957.97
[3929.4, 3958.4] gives 3950.69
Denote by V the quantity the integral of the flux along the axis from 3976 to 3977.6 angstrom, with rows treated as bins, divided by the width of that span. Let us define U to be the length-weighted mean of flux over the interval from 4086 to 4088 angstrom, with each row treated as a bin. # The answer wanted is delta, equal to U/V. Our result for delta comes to 1.22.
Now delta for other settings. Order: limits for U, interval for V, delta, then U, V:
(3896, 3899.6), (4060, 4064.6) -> 0.91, 9.28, 10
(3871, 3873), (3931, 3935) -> 1.33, 10.84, 8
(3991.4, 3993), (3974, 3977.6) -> 1.34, 10.91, 8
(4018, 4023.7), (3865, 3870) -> 0.91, 11.20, 12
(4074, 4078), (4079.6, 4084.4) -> 0.95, 10.09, 11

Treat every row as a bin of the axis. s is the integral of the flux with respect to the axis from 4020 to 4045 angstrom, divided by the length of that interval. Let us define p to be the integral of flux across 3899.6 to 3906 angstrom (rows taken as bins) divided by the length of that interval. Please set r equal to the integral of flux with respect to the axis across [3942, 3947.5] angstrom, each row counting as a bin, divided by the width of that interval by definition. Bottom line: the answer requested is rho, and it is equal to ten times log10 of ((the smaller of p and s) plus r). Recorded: 13.2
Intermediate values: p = 10.3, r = 10.75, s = 10.9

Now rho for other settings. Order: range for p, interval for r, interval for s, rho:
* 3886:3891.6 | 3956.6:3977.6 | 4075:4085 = 12.2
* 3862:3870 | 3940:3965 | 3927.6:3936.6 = 13.0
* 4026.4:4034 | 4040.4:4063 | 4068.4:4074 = 13.3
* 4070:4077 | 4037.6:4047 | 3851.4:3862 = 13.3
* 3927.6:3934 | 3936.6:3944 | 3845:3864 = 13.1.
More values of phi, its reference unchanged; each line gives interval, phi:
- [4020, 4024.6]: 4024.13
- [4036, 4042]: 4038.06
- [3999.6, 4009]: 4006.57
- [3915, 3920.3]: 3917.17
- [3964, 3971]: 3968.01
